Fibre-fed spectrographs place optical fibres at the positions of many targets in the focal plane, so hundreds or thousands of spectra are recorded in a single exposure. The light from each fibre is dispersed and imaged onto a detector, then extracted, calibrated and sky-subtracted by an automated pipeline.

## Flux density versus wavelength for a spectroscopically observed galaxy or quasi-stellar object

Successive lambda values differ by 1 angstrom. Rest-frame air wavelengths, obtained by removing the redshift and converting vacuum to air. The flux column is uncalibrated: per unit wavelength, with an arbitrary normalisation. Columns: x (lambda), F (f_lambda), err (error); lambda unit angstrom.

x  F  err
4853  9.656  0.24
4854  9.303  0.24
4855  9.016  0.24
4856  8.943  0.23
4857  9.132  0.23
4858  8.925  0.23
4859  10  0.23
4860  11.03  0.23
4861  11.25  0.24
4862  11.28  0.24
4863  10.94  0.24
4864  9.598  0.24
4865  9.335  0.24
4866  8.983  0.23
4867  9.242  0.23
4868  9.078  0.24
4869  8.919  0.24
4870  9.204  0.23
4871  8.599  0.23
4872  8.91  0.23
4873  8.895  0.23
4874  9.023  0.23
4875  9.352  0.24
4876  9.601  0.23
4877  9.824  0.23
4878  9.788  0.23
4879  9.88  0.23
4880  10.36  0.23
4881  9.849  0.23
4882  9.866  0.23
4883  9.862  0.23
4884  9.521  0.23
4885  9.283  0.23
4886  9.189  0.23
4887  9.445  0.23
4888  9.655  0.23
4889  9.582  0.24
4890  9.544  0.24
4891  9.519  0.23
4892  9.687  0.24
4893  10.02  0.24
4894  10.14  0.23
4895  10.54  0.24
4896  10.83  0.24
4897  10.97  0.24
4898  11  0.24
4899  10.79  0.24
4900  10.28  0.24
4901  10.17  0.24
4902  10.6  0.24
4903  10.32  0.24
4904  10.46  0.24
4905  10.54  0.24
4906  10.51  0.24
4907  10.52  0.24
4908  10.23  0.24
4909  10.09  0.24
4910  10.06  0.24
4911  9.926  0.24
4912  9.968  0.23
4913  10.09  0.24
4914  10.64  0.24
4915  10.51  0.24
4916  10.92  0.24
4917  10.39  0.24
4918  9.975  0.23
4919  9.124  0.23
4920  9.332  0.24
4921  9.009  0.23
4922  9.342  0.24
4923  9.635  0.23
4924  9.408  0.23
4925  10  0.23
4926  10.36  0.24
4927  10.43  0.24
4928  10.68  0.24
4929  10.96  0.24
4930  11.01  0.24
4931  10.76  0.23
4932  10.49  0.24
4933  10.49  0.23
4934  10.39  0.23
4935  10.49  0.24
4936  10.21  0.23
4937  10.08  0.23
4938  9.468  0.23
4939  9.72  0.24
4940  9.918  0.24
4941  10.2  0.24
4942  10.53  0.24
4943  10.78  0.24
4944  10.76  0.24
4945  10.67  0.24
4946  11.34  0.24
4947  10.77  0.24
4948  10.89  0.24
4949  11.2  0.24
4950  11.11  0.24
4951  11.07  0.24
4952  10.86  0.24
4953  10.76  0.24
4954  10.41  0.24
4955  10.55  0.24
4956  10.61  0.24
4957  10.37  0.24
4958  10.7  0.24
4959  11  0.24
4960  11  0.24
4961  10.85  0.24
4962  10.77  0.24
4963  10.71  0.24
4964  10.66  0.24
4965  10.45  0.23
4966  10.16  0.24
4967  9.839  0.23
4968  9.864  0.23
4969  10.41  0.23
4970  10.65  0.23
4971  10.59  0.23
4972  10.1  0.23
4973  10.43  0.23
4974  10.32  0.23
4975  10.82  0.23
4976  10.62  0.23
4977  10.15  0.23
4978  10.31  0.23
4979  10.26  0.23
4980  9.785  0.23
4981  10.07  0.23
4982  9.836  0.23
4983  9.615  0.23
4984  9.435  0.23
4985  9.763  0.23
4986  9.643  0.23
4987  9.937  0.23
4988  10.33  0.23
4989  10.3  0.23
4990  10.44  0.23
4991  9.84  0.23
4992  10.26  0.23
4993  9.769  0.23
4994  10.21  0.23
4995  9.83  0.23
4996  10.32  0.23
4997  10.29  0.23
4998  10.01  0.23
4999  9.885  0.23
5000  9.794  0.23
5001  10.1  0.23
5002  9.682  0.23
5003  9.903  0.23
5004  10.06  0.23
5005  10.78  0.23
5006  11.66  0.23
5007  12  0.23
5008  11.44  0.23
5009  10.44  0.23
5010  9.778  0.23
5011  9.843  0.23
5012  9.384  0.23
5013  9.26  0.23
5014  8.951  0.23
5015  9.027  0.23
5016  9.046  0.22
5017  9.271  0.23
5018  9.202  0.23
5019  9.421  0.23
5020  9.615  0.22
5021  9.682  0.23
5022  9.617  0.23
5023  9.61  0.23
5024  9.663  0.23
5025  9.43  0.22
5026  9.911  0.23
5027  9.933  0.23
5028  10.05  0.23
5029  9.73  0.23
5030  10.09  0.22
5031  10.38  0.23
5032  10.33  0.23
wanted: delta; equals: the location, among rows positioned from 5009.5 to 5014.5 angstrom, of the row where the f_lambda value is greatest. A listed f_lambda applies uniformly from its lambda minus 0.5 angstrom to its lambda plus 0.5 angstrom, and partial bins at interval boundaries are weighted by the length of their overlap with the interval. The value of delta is 5011 angstrom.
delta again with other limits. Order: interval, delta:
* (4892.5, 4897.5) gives 4897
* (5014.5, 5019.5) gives 5019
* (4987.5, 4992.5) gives 4990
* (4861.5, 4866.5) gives 4862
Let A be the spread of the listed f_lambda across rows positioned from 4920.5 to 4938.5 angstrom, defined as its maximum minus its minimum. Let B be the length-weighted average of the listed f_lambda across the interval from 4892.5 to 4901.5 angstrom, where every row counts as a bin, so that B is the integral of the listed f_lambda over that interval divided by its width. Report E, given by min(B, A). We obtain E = 2.0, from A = 2.0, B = 10.5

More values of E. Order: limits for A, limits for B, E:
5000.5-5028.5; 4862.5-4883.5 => 3.0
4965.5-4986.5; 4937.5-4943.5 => 1.4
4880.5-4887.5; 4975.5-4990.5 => 0.7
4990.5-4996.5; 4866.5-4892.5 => 0.6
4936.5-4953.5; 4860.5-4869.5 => 1.9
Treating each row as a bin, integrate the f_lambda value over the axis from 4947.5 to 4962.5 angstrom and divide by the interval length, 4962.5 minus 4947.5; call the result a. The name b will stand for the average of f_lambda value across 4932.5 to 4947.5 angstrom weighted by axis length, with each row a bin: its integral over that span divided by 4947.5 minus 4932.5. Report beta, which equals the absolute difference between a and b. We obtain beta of 0.4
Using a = 10.8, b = 10.4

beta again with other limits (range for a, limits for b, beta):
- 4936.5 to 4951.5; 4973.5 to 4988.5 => 0.5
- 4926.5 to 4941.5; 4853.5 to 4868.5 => 0.6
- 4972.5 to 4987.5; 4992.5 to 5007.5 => 0.2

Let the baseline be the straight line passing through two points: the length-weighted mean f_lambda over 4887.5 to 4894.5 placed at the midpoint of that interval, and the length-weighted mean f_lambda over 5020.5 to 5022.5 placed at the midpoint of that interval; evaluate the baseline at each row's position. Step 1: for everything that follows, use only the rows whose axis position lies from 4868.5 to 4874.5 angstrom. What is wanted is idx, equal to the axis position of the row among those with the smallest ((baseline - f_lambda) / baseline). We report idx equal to 4870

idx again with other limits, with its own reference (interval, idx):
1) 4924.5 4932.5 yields 4930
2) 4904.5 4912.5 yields 4905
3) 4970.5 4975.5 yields 4975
